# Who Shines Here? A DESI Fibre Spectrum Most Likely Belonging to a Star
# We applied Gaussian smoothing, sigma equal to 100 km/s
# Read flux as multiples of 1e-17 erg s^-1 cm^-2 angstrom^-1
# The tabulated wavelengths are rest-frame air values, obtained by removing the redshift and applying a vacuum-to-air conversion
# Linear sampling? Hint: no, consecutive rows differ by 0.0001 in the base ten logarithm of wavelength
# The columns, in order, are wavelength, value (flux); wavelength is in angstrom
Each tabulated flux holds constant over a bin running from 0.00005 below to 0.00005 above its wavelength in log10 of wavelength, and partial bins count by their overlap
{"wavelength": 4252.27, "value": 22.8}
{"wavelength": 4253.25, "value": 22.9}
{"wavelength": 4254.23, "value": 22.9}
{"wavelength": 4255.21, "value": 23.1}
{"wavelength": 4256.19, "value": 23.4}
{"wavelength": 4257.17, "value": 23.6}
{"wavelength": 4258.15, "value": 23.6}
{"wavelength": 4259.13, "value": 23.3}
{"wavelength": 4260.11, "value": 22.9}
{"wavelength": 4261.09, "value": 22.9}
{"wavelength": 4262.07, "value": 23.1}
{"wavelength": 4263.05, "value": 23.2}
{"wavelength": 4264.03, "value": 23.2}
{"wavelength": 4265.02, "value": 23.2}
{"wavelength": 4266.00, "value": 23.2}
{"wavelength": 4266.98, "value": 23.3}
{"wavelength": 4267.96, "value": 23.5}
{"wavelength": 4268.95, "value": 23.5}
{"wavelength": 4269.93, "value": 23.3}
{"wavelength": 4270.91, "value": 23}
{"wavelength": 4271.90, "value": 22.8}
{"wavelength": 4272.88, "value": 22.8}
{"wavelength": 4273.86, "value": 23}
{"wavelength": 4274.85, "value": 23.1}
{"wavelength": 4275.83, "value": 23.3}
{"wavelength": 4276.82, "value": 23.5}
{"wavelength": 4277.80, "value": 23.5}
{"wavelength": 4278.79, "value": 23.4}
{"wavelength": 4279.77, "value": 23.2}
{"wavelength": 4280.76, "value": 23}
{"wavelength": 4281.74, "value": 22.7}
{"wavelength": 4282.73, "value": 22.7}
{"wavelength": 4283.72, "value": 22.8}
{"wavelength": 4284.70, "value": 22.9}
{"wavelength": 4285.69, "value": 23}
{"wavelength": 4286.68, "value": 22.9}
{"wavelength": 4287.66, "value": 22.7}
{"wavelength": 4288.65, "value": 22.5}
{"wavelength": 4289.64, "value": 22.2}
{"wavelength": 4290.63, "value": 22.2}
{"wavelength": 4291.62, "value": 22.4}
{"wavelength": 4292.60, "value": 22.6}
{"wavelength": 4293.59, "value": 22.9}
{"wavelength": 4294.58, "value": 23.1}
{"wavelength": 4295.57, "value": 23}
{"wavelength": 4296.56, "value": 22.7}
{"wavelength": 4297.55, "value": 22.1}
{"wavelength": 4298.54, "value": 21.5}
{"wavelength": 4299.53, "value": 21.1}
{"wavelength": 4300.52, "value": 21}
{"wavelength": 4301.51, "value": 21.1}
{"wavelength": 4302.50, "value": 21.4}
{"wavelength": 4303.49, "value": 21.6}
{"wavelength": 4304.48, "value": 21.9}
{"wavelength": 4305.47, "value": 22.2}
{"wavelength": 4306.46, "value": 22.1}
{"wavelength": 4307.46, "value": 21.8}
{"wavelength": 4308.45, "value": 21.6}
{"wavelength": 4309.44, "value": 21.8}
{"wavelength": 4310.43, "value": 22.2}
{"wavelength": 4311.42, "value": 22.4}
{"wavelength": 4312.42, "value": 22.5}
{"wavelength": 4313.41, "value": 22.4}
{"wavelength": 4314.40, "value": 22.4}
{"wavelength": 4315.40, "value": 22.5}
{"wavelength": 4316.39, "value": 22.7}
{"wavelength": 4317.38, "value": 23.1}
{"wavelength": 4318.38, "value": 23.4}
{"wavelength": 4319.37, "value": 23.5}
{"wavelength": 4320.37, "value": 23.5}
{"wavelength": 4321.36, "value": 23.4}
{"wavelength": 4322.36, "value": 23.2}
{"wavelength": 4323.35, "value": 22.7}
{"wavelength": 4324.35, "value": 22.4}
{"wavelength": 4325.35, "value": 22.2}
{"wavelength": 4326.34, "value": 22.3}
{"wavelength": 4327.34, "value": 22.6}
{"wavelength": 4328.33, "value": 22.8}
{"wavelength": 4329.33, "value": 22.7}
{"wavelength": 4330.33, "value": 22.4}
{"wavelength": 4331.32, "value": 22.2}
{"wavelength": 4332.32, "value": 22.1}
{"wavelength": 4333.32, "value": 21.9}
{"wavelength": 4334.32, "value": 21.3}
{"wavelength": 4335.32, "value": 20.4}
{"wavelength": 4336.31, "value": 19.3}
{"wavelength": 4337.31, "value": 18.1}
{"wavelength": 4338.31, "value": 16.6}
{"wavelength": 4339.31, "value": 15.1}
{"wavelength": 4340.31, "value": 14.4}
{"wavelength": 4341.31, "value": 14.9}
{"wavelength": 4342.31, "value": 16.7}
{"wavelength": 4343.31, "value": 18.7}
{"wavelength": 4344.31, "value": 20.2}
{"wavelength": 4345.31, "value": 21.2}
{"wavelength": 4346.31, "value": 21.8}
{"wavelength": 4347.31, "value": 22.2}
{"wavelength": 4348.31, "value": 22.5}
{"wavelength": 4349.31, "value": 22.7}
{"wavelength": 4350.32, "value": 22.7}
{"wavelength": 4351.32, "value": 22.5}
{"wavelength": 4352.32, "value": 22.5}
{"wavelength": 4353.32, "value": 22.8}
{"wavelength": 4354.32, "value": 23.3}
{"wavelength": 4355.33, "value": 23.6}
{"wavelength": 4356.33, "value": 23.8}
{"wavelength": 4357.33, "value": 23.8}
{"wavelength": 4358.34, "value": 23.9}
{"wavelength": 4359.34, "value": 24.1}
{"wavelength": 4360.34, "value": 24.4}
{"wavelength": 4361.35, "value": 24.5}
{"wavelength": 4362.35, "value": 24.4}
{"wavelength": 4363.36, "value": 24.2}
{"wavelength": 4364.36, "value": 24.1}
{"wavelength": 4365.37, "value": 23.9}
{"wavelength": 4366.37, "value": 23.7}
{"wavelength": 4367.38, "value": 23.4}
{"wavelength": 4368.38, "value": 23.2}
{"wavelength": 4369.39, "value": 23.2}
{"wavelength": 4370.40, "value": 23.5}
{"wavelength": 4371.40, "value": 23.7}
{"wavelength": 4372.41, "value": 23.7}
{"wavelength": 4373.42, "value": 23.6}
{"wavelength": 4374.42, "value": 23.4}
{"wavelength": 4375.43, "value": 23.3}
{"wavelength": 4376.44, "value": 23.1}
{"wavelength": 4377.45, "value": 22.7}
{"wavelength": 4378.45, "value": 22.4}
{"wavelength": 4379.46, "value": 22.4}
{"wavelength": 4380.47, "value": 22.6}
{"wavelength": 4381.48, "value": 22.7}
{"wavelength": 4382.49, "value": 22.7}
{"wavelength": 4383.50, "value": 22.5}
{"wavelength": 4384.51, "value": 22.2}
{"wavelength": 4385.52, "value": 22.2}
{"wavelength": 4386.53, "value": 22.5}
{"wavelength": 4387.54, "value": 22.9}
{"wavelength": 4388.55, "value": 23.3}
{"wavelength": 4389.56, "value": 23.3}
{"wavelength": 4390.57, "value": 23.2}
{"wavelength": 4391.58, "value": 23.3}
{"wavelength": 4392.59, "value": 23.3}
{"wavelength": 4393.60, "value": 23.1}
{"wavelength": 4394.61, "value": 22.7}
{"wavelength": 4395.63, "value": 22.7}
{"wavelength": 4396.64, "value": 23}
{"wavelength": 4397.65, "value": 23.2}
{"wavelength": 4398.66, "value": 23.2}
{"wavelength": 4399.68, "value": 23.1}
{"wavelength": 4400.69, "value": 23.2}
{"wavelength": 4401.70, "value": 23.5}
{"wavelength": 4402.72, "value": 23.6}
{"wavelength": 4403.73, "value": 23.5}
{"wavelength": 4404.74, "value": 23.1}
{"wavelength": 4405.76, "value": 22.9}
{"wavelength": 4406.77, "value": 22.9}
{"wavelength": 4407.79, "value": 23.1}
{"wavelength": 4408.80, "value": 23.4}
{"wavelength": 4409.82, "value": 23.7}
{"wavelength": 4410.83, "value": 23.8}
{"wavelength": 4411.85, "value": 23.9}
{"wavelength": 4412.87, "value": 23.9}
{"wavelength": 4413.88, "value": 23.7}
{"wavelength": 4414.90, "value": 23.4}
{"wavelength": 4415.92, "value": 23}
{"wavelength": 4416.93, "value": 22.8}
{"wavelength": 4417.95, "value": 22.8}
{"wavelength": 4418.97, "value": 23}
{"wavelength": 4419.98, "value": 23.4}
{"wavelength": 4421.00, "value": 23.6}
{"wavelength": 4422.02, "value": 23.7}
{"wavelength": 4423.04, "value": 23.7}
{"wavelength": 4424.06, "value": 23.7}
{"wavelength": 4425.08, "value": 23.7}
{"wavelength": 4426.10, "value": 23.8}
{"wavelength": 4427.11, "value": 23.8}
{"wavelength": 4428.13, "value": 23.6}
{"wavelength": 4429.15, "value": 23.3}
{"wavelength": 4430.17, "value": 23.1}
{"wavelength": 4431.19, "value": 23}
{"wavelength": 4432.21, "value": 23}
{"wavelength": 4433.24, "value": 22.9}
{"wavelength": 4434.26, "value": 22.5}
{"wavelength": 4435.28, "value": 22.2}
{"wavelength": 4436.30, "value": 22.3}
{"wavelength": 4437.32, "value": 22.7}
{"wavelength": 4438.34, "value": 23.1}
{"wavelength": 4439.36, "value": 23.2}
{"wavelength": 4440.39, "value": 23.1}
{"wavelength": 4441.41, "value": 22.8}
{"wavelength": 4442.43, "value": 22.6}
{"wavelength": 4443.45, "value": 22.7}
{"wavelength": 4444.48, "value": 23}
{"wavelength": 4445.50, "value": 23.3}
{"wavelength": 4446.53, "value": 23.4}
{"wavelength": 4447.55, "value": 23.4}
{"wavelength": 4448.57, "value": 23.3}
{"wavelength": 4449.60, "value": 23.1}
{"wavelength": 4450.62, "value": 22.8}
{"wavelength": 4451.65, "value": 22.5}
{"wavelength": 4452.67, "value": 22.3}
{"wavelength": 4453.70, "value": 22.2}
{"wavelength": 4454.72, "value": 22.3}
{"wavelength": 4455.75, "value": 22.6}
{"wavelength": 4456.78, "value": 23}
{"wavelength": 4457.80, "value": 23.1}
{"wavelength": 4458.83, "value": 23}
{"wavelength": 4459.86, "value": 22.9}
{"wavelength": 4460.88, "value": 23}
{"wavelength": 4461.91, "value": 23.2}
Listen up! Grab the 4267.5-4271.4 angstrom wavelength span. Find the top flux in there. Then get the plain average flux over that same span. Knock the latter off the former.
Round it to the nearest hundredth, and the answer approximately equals 0.18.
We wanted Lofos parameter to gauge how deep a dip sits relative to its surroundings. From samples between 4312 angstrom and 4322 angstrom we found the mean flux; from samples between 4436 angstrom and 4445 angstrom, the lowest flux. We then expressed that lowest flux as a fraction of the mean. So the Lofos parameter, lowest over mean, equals 0.97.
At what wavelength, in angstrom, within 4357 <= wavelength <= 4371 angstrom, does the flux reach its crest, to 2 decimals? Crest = 4361.35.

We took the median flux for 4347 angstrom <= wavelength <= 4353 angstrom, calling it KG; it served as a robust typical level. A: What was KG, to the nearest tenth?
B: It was 22.5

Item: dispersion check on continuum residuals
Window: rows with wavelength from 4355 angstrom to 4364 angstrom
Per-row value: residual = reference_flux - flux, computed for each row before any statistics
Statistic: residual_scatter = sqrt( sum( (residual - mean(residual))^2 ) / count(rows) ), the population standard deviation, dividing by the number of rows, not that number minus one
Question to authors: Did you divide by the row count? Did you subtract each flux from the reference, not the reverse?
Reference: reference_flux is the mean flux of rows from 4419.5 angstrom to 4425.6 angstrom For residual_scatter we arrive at 0.30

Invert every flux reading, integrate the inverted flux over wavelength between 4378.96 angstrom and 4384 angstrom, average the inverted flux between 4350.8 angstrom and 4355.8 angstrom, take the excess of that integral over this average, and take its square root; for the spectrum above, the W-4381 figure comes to 0.424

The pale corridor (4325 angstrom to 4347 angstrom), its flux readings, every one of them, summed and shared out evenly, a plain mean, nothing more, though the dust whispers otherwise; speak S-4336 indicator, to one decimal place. 20.0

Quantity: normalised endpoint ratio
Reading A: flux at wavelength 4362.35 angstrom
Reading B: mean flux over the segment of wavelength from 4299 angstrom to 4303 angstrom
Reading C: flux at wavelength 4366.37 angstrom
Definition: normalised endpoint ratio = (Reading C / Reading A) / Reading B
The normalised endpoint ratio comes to 0.046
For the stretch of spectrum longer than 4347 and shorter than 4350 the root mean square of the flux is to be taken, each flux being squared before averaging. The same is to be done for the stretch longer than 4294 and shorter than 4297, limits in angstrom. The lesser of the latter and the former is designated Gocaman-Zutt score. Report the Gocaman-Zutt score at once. 22.47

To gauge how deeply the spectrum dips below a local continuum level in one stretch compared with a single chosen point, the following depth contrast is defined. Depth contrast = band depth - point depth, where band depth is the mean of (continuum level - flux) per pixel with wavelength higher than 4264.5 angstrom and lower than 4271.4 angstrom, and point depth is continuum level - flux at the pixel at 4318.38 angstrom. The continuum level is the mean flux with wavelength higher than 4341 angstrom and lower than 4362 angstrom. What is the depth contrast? 0.1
